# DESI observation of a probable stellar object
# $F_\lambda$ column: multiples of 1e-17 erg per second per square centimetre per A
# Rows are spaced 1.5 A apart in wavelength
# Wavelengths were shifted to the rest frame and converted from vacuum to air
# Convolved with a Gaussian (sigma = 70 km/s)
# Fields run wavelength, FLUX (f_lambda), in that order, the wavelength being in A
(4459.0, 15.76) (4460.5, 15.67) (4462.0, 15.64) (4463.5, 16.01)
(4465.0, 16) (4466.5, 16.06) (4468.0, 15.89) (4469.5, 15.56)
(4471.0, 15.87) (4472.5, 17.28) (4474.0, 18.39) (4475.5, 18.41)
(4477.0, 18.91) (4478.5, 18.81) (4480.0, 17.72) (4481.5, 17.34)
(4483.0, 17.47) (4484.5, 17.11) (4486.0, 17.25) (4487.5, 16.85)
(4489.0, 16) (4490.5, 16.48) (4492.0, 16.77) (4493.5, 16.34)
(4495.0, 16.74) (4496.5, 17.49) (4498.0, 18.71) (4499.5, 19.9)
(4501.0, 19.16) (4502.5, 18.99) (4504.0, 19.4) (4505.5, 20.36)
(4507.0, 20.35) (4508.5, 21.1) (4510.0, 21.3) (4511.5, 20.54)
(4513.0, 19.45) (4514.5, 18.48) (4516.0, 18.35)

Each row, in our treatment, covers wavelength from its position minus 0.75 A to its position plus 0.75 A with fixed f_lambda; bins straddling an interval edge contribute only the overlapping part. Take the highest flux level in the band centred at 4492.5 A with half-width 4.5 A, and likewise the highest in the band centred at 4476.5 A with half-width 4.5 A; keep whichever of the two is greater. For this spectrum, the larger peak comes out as 18.9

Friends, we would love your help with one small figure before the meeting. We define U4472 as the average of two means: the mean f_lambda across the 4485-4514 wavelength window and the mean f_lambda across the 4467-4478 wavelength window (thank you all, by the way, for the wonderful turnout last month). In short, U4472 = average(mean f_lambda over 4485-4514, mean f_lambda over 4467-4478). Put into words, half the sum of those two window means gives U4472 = 17.9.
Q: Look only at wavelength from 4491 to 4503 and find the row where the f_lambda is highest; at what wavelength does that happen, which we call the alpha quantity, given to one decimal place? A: 4499.5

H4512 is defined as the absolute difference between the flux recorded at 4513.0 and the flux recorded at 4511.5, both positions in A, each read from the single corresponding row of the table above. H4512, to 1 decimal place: 1.1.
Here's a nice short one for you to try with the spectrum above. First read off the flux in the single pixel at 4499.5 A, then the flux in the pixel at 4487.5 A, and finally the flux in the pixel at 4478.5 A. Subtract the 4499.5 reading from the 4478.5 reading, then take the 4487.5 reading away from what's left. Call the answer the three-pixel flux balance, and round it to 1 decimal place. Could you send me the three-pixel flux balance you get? -17.9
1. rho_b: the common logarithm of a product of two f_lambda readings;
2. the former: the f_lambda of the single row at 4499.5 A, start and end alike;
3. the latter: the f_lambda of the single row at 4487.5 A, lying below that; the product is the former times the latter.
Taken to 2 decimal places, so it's 2.53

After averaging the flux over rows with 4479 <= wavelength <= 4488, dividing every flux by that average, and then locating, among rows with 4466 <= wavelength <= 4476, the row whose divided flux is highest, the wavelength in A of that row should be 4475.5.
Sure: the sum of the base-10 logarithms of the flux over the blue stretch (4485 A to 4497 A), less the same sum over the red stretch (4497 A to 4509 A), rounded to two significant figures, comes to -0.57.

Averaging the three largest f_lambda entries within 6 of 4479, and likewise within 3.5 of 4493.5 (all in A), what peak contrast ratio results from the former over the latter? 1.10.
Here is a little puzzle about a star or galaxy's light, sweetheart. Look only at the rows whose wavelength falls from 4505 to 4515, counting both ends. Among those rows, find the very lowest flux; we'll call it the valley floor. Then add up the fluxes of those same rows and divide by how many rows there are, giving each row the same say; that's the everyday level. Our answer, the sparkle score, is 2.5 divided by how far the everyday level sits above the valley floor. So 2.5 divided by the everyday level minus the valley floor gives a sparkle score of 1.4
